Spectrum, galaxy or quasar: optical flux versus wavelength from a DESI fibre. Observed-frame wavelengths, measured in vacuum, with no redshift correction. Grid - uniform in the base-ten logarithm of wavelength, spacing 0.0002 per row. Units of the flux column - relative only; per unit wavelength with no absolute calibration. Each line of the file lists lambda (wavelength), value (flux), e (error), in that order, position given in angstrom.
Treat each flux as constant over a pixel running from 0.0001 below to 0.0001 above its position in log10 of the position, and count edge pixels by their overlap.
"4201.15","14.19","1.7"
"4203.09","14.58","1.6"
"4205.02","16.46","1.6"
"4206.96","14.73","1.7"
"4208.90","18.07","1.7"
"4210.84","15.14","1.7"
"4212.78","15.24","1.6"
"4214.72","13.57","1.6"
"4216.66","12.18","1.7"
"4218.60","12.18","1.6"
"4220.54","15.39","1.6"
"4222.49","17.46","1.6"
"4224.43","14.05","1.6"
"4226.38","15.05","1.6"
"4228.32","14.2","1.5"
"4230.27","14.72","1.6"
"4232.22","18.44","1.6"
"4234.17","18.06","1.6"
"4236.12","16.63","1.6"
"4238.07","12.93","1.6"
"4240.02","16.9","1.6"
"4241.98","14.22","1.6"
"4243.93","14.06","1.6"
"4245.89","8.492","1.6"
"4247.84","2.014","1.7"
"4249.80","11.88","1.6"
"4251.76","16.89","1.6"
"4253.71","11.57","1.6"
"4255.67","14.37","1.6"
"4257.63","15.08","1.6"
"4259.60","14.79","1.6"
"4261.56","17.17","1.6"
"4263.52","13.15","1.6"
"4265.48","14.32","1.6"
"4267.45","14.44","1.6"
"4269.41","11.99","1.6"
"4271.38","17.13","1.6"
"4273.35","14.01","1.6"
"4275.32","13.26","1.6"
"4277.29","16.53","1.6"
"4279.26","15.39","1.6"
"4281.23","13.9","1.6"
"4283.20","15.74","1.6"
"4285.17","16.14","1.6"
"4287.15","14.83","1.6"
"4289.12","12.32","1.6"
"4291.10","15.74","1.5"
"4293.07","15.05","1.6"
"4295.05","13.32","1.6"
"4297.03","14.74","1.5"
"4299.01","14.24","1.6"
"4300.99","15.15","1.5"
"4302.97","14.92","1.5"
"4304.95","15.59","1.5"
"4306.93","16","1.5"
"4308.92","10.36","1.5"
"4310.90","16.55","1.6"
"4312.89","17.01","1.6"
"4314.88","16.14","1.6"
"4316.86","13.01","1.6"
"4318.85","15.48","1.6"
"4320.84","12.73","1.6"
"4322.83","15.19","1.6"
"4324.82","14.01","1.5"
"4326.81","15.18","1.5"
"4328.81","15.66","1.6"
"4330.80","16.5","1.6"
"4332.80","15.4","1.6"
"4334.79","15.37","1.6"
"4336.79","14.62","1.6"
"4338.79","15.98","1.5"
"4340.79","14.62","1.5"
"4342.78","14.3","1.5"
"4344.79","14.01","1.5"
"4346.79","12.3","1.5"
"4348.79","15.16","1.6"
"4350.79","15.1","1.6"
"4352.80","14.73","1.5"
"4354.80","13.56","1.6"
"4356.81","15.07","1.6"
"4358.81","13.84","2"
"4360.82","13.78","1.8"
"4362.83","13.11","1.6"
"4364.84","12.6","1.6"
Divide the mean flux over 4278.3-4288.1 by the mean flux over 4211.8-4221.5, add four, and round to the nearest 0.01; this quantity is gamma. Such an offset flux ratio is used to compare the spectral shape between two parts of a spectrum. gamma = 5.11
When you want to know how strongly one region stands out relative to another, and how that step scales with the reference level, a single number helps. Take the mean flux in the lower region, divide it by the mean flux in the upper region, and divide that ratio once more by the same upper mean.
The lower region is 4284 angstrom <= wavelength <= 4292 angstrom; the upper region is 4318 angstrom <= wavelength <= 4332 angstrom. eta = 0.066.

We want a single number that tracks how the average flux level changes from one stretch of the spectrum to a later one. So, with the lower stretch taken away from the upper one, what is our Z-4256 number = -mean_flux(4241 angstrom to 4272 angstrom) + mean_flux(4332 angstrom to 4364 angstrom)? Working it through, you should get 1.2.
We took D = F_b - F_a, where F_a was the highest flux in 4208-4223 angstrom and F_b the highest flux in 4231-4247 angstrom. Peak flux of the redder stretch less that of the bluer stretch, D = 0.4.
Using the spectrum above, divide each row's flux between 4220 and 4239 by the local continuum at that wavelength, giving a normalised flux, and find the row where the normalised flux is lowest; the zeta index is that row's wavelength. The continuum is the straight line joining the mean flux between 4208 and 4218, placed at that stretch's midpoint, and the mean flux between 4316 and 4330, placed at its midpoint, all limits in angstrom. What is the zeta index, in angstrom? 4238.07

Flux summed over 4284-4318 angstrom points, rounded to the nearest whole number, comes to 251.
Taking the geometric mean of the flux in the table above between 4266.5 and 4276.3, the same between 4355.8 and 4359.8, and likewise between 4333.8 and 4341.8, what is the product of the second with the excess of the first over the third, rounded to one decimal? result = -15.4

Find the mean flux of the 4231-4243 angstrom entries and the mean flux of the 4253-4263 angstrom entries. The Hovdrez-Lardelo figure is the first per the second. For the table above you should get 1.11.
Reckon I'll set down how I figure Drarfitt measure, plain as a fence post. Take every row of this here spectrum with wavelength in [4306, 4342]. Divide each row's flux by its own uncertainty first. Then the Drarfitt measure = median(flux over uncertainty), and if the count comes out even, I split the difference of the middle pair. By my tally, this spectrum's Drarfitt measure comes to 9.7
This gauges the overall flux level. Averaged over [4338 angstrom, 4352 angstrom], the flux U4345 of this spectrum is 14.5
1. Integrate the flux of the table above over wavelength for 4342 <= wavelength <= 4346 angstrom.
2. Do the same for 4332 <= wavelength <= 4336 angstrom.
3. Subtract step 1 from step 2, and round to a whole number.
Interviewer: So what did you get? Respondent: 5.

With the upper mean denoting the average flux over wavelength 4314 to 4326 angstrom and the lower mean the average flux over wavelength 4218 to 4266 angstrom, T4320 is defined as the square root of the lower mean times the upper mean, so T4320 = 14.3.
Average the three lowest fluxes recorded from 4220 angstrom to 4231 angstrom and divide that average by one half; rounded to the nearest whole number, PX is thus 29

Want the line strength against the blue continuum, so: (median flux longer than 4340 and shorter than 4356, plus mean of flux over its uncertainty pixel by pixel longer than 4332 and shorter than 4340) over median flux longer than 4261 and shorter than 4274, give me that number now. 1.691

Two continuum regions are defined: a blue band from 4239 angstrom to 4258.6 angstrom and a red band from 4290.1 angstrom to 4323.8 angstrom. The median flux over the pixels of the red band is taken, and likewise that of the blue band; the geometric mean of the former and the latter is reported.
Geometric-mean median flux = 14.6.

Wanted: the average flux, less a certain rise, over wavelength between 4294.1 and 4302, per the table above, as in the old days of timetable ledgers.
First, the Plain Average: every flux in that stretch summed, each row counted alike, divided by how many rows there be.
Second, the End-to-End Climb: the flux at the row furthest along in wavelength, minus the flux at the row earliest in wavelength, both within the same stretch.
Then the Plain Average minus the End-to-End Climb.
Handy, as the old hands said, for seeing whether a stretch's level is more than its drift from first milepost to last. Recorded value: 12.5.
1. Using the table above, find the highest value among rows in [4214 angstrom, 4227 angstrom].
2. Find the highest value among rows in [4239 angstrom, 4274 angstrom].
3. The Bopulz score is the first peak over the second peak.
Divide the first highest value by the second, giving 1.02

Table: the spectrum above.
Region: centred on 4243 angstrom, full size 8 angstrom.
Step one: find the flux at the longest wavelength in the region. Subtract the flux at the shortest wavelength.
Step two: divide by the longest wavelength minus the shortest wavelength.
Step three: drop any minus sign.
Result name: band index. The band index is 1.4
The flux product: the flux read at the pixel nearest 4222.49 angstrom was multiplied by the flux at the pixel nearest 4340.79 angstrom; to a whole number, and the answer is 255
